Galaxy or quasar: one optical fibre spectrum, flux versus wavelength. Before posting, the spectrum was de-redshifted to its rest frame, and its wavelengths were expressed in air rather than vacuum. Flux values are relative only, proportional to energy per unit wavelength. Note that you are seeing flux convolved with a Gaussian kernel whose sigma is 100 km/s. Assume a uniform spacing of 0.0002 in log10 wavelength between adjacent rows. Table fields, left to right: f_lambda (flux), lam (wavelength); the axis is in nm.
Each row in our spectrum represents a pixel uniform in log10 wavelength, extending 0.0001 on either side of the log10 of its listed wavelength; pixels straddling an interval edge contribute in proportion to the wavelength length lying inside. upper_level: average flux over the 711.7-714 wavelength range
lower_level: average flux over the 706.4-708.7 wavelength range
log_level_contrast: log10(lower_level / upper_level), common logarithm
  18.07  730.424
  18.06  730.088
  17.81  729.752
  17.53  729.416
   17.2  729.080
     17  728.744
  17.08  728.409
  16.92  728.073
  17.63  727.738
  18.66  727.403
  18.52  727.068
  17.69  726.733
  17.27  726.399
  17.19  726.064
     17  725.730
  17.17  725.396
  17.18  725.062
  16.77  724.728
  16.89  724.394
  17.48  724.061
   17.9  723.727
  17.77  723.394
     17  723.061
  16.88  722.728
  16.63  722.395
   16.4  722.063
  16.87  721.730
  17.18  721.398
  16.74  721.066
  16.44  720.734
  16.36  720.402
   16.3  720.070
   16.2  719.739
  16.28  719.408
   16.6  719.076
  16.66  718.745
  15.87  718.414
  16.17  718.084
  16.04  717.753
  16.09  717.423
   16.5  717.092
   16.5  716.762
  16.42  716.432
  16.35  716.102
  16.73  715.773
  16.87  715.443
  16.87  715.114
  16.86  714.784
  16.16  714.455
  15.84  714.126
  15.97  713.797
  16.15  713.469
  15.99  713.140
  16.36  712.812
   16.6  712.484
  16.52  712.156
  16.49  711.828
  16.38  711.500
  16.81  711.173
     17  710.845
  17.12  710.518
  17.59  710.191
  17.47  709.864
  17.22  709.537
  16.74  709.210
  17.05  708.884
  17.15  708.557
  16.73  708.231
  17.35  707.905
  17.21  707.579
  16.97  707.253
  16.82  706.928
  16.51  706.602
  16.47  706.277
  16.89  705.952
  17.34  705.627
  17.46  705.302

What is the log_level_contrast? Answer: 0.017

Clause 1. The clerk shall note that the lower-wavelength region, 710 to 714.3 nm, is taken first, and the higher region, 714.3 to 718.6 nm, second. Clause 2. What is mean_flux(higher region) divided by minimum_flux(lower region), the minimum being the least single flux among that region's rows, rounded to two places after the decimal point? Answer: 1.04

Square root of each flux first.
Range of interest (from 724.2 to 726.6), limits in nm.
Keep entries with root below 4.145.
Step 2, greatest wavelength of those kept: 725.730 nm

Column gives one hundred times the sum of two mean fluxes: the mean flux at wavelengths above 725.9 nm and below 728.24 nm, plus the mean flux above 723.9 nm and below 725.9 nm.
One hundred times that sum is 3478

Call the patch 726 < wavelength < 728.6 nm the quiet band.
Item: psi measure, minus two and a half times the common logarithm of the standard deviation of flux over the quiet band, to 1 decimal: 0.5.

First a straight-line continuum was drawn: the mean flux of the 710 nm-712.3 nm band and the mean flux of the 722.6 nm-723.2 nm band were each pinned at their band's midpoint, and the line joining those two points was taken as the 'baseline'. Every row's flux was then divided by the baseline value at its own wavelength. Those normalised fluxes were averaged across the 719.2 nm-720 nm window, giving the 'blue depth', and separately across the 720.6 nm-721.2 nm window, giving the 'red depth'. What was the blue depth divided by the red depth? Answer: 0.98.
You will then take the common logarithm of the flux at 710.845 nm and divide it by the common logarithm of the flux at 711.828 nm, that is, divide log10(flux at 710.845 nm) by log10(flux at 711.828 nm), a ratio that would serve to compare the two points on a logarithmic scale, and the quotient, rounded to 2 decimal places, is 1.01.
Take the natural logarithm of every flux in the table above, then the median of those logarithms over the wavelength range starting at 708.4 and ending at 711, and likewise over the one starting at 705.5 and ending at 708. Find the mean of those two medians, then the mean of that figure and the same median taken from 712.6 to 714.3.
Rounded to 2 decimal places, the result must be 2.80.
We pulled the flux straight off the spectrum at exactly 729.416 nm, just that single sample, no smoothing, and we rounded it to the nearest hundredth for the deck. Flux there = 17.53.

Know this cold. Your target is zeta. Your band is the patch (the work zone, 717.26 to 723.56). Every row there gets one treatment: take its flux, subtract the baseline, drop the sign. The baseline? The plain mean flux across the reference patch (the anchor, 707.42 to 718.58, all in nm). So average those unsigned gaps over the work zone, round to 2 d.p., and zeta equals 0.36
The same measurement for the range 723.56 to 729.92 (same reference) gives 0.79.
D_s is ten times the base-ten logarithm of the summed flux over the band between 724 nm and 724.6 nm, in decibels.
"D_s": 15.4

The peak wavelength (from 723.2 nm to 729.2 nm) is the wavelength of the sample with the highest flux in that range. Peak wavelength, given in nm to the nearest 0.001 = 727.403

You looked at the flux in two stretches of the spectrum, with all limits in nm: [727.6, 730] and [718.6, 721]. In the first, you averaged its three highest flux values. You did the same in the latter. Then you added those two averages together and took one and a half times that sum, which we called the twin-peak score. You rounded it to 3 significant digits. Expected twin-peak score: 51.3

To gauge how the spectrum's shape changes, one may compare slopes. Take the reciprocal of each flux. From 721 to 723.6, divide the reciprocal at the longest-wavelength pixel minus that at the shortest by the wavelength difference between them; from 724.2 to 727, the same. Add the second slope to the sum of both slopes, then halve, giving -0.0019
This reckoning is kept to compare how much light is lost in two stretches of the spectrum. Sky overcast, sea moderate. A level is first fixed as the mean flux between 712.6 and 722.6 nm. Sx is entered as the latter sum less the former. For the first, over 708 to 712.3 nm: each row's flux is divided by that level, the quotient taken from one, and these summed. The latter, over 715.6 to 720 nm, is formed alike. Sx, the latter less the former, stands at 0.48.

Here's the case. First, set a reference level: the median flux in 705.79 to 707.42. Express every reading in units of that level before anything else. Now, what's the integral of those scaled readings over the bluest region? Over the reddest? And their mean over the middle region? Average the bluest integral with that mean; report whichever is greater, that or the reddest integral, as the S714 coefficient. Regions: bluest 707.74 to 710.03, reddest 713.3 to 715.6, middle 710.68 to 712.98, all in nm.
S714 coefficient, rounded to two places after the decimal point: 2.24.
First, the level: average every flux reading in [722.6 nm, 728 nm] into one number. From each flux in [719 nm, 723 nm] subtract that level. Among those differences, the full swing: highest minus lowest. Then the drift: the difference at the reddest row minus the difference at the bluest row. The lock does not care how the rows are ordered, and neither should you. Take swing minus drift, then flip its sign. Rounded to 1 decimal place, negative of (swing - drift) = -0.7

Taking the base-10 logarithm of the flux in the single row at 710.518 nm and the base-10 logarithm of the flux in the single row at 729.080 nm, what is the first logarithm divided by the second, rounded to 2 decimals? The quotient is 1.00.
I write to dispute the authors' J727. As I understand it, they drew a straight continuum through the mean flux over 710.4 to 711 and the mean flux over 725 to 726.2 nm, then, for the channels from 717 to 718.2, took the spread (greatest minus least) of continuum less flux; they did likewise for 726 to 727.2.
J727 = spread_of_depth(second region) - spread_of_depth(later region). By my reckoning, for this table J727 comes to -0.9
